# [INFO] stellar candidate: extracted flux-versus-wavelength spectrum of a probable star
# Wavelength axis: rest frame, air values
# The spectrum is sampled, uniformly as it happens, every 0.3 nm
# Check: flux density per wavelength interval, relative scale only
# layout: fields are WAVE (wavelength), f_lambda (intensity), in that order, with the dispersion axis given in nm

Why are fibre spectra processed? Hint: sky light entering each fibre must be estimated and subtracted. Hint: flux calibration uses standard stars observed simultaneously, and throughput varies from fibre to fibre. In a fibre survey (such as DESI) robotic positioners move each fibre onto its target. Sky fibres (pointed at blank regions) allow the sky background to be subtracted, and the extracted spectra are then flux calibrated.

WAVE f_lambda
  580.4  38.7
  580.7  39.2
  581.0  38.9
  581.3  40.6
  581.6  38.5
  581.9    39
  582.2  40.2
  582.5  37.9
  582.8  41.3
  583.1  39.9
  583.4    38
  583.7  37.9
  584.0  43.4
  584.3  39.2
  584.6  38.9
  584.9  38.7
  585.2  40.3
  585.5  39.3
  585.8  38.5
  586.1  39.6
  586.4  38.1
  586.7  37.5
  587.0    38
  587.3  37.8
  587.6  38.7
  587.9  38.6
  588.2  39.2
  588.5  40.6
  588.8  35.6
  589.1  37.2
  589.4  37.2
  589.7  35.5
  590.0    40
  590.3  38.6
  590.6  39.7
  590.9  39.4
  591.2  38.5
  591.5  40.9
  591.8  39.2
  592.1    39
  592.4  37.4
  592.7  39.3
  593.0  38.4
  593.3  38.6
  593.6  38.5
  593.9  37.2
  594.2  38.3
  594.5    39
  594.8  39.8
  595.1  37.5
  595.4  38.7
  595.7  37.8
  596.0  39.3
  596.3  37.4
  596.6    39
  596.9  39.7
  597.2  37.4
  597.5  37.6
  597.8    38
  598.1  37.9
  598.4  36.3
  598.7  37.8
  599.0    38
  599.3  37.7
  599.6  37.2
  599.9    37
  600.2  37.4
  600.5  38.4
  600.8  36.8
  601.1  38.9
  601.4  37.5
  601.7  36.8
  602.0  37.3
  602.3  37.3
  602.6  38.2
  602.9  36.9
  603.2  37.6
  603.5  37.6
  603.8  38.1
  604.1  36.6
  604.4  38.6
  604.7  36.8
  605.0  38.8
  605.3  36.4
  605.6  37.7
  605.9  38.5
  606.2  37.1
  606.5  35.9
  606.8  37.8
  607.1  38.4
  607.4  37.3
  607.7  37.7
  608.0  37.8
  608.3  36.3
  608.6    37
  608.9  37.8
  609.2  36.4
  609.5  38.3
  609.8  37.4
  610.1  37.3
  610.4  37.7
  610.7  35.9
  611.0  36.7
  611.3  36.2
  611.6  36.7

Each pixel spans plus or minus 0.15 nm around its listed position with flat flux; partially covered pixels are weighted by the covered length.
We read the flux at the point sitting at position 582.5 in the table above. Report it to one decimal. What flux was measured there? 37.9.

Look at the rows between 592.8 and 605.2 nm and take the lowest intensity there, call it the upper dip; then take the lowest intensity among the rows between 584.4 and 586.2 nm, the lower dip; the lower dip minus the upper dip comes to 2.2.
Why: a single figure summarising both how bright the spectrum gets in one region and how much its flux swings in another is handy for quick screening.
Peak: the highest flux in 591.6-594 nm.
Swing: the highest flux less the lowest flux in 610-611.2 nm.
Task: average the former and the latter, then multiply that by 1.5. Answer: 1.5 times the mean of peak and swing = 30.8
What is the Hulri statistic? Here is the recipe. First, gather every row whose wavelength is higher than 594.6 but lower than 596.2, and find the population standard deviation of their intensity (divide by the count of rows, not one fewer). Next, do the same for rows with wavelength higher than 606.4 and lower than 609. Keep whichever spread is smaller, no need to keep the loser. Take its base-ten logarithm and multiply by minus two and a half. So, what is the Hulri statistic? 0.30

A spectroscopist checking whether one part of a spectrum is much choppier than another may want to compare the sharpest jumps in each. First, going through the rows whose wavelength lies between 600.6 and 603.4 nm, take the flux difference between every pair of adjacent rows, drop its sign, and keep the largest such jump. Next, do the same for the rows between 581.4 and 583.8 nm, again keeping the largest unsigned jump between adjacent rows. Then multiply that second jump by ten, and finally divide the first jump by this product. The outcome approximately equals 0.06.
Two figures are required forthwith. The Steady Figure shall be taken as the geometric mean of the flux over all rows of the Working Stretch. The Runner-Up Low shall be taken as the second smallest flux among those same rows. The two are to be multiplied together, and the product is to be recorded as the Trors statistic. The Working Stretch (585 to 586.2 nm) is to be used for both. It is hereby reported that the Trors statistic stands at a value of 1549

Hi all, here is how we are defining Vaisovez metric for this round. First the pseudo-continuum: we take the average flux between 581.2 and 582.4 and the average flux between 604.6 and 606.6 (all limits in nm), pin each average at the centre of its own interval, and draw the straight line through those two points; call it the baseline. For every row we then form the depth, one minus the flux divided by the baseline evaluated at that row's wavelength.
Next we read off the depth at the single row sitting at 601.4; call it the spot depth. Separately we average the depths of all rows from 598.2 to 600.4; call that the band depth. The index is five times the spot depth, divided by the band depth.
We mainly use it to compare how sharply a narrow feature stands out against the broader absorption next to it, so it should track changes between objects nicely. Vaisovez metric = 2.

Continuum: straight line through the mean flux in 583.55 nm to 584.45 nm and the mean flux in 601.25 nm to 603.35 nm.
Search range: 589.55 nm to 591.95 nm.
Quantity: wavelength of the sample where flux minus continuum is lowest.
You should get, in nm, 589.7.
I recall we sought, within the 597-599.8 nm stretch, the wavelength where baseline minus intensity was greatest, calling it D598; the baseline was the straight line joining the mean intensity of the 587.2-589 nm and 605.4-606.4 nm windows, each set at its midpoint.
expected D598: 598.4 nm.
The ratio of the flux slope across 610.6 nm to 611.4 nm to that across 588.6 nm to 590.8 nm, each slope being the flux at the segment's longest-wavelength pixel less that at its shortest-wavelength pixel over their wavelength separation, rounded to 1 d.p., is 0.2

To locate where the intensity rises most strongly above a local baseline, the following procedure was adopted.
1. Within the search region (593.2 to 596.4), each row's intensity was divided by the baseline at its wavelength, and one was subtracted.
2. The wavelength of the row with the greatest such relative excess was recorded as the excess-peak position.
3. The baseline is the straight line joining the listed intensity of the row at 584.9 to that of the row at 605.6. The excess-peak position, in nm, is 594.8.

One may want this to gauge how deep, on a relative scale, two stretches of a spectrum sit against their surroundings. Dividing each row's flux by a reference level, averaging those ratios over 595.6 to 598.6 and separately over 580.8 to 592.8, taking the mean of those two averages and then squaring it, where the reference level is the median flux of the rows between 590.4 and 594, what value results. 0.98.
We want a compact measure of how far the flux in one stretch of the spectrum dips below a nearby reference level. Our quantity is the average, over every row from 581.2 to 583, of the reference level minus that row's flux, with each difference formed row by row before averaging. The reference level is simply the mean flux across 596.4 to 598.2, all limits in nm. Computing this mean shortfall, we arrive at -1.3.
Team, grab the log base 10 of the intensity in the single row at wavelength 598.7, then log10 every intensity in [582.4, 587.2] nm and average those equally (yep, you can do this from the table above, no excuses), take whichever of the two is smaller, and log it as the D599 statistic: 1.58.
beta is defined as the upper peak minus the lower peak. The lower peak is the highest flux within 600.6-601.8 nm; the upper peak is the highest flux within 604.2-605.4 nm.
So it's -0.1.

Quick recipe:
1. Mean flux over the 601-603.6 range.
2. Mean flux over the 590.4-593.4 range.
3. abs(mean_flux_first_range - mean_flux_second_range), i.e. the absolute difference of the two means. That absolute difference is 1.5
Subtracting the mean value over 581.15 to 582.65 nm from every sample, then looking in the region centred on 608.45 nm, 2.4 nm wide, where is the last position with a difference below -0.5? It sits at 609.5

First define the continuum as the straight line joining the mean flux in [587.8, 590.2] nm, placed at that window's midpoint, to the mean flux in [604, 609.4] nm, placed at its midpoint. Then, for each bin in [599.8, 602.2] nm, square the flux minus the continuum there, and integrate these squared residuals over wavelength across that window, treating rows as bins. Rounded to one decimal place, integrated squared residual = 1.2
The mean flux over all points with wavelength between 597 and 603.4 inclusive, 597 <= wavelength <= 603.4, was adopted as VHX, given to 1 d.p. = 37.5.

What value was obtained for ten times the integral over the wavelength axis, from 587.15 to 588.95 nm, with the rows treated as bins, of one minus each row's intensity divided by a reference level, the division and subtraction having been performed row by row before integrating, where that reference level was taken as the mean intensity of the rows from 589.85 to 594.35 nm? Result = 0.21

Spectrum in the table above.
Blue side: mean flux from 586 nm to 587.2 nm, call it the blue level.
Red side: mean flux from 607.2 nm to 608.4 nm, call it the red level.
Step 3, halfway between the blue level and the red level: 37.8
